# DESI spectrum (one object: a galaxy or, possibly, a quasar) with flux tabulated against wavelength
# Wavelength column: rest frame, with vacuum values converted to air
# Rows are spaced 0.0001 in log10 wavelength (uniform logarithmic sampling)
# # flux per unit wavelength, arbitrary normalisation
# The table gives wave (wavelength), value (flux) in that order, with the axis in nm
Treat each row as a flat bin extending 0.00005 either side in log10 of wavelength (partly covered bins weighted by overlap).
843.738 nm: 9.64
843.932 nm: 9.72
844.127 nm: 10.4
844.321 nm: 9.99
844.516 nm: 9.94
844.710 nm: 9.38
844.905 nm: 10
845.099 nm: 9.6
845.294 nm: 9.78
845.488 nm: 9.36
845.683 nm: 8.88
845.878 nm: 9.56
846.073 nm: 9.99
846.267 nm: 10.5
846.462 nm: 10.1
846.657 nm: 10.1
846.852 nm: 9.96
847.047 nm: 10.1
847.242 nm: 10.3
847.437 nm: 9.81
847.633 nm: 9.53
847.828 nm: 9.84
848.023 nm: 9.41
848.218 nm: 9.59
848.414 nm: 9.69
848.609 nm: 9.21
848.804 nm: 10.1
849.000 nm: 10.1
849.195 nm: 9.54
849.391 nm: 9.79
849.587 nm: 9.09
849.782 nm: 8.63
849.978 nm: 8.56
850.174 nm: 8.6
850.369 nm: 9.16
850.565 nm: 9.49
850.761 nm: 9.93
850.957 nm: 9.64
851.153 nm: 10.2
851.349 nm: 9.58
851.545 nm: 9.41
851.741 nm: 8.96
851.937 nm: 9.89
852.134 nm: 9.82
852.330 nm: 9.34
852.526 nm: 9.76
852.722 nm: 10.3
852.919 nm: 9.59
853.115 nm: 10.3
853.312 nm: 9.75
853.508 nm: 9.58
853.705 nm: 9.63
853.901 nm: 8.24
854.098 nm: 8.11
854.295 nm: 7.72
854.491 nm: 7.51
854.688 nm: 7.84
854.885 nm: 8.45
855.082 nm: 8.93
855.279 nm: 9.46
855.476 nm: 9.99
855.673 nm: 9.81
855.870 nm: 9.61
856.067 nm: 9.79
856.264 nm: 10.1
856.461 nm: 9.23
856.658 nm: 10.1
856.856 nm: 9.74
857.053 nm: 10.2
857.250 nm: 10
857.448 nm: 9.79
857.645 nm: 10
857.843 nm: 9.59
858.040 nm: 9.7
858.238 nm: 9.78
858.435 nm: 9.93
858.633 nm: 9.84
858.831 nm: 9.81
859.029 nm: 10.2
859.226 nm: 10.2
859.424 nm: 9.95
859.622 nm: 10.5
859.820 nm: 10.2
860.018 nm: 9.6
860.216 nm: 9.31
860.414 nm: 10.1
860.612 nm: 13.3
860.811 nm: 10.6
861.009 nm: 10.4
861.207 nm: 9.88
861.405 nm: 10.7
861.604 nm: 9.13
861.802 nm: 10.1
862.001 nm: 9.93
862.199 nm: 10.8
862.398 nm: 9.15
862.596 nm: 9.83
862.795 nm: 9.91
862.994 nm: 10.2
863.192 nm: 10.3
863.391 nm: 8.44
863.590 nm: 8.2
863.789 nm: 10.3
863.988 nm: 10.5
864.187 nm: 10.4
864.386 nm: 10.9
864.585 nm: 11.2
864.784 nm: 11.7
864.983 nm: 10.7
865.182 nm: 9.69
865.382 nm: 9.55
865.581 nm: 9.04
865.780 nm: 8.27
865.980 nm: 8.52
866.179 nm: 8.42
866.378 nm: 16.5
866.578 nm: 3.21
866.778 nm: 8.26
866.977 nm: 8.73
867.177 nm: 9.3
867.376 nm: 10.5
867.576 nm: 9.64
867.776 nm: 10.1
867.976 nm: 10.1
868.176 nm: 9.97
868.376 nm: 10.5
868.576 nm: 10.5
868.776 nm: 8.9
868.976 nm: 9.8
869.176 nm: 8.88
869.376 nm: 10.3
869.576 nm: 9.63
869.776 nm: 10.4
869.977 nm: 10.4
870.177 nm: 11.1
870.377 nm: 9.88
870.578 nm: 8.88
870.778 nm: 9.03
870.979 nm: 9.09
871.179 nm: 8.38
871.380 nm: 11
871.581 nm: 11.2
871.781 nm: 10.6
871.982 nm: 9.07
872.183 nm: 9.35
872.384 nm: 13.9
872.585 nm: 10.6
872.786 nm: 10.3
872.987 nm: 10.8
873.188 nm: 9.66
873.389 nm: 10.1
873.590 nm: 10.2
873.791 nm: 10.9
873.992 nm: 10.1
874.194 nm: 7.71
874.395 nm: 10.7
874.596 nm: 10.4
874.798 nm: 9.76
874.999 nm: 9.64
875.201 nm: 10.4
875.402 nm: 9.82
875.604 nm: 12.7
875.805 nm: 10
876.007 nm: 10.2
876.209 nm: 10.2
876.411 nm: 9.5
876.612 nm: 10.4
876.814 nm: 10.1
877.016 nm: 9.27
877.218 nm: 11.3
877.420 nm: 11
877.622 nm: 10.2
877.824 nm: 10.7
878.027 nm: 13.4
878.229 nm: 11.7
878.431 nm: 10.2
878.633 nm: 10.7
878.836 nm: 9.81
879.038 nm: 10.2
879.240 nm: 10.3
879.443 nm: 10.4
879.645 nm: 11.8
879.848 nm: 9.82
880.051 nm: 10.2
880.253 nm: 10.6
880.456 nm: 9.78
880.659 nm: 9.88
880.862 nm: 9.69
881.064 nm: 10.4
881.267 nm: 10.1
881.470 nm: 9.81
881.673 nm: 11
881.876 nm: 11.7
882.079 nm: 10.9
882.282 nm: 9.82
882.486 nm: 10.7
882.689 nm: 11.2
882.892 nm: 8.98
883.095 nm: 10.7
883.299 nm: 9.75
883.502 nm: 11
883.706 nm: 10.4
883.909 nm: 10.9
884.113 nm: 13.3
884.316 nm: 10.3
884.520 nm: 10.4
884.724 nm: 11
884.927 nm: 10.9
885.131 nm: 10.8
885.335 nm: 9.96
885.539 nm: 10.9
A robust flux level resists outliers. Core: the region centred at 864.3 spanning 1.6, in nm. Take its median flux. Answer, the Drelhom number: 10.6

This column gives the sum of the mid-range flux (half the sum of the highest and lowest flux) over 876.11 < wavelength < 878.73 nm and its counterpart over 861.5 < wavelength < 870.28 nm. 21.2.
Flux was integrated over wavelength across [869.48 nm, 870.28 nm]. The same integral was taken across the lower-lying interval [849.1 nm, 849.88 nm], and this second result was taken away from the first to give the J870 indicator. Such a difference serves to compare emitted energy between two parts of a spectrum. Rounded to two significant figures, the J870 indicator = 1.1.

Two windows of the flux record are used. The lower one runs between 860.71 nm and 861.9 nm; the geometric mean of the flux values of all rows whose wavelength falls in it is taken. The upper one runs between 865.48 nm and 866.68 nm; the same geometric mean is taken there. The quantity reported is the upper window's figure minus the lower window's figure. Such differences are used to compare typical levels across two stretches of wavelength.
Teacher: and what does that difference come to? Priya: -2.0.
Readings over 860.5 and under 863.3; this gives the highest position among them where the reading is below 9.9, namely 862.596 nm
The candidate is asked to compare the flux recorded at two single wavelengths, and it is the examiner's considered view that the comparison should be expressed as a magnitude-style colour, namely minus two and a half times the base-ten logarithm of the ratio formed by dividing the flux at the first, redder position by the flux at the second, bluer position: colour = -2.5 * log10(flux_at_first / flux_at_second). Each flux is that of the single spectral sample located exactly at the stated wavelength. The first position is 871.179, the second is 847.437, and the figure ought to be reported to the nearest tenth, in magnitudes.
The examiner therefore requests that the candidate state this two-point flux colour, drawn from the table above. 0.2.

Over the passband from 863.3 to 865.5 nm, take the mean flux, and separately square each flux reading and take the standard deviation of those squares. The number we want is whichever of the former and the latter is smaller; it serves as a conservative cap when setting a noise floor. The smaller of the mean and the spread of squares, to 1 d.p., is 10.1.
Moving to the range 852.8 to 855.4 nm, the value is 8.9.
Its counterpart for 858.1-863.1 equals 10.1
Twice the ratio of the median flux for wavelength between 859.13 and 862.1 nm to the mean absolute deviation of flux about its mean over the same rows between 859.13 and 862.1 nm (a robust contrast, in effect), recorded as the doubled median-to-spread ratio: 36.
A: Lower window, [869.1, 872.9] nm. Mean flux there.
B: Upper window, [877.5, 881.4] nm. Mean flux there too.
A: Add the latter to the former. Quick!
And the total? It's 20.6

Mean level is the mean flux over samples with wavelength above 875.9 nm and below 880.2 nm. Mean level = 10.5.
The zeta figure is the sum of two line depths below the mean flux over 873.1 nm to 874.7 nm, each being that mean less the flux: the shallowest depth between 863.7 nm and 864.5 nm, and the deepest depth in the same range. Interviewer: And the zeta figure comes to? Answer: -1.3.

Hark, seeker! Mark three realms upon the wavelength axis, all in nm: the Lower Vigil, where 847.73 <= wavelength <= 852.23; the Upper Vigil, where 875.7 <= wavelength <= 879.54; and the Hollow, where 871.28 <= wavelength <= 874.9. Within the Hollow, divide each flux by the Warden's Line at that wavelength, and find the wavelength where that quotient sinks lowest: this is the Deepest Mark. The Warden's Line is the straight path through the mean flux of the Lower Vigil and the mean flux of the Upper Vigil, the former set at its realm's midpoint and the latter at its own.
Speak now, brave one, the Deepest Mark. 874.194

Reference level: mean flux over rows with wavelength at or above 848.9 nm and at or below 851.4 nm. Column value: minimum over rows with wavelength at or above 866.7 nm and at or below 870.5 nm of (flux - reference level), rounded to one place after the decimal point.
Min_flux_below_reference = -1.1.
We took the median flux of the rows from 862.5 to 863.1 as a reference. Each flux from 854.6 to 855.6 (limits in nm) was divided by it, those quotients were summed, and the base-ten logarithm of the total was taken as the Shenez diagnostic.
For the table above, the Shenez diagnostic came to 0.65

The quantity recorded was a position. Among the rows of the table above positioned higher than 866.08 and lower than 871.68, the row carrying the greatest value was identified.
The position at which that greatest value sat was 866.378 nm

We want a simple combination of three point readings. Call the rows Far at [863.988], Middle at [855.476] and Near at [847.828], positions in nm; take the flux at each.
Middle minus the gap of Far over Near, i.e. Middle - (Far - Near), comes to 9.3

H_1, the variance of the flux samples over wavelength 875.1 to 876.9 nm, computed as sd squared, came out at 0.8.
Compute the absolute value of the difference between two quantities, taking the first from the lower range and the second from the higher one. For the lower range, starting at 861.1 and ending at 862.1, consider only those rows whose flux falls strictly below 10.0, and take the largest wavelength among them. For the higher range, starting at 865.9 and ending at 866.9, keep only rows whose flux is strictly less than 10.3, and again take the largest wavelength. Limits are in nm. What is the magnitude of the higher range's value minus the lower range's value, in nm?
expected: 4.78 nm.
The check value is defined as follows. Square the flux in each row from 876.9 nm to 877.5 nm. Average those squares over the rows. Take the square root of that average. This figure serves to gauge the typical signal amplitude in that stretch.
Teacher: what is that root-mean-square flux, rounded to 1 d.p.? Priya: 10.6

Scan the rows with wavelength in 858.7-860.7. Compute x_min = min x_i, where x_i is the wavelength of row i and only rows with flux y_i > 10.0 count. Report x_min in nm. 859.029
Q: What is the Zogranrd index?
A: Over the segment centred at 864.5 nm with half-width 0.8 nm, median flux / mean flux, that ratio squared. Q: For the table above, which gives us 0.99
